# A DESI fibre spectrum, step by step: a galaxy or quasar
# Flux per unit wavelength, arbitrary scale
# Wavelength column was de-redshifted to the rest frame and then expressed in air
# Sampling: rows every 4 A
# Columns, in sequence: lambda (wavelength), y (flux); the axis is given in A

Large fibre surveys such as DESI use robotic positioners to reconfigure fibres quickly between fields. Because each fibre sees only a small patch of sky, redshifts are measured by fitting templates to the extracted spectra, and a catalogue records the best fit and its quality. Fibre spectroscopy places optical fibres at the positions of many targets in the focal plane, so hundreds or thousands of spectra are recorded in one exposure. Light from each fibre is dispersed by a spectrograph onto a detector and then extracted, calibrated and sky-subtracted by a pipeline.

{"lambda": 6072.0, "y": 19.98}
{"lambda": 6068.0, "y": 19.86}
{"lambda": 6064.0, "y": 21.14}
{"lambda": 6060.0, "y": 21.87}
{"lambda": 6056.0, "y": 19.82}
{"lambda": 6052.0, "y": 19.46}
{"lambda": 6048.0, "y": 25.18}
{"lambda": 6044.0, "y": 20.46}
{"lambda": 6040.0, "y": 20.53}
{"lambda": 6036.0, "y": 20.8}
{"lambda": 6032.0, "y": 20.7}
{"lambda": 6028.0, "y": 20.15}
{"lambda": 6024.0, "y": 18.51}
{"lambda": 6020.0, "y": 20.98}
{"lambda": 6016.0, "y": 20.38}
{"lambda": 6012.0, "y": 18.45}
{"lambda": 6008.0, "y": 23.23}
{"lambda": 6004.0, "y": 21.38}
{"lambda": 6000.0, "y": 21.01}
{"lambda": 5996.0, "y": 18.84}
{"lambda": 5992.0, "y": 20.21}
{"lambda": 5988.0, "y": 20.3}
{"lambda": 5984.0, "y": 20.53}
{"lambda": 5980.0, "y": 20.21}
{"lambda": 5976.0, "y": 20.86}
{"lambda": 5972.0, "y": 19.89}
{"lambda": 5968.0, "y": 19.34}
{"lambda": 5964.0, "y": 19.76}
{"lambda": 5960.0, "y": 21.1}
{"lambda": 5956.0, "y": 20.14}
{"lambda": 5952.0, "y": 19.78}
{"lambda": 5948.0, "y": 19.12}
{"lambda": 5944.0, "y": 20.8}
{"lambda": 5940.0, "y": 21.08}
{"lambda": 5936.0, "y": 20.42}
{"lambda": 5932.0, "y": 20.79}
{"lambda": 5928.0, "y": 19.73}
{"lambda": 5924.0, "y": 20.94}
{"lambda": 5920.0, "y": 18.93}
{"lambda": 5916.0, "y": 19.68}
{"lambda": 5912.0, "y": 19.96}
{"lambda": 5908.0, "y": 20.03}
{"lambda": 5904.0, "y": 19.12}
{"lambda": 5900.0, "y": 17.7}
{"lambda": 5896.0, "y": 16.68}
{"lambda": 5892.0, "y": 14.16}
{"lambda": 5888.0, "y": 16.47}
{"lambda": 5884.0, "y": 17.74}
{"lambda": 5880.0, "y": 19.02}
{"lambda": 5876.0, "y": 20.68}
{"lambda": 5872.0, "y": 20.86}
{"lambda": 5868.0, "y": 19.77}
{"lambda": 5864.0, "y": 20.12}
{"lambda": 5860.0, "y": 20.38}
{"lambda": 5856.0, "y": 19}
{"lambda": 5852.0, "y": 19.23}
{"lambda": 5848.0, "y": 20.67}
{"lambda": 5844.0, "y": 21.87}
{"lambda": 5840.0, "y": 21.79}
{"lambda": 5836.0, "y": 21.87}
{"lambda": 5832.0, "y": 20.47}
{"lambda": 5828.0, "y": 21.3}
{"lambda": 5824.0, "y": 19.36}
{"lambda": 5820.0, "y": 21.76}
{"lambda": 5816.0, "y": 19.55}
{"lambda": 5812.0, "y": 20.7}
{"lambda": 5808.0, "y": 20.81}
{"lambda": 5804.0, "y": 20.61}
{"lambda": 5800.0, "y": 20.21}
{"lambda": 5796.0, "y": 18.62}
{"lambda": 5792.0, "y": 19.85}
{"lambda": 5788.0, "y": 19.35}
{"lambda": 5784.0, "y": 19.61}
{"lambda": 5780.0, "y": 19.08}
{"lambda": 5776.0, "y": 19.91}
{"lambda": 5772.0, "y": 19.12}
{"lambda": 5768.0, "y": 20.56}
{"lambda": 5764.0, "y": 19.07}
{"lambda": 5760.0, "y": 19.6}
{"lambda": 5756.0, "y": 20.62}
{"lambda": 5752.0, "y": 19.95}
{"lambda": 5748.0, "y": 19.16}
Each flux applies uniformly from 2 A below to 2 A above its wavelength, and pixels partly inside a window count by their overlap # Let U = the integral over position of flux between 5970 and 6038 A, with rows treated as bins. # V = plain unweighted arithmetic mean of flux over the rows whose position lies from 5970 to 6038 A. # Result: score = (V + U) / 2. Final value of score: 703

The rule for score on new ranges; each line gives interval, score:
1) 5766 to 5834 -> 692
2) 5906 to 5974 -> 693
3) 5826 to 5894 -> 681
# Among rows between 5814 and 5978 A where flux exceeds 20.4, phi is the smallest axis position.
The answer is 5820.0 A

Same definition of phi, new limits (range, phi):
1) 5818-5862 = 5820.0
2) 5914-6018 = 5924.0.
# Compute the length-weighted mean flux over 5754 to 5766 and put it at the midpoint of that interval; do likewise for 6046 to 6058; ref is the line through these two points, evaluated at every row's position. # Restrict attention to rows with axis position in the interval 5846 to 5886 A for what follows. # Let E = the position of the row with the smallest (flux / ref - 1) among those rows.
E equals 5884.0 A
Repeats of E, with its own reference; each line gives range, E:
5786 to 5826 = 5796.0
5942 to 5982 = 5948.0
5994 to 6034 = 6024.0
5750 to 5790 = 5780.0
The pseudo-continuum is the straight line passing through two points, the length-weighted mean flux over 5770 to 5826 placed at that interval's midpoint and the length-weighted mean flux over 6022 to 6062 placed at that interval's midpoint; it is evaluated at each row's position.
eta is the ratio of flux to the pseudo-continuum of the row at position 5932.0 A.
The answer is 1.02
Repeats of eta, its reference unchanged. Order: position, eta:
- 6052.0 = 0.94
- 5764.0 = 0.96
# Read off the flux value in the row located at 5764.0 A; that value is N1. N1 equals 19.07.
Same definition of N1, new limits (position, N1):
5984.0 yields 20.53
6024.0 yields 18.51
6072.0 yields 19.98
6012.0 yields 18.45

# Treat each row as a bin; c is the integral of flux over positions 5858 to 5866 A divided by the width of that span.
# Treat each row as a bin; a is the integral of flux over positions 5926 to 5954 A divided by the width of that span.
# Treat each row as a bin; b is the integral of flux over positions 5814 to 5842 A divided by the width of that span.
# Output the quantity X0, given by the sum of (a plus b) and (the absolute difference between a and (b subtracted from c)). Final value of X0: 62.0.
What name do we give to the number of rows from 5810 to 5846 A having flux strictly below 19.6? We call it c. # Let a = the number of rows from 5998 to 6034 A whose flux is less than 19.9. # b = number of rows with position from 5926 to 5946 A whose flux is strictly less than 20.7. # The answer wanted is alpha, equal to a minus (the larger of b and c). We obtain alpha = 0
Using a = 2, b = 2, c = 2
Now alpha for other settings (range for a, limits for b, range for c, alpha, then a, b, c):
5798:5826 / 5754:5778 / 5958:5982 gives -4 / 2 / 6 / 1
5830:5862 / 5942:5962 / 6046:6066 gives -1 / 2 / 3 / 1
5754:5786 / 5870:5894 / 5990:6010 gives 0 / 5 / 5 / 1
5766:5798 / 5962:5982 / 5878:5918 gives -1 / 6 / 4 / 7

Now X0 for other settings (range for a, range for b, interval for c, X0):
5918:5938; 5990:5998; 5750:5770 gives 59.4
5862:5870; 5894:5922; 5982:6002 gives 57.5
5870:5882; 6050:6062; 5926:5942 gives 60.6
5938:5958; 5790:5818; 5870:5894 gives 62.3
